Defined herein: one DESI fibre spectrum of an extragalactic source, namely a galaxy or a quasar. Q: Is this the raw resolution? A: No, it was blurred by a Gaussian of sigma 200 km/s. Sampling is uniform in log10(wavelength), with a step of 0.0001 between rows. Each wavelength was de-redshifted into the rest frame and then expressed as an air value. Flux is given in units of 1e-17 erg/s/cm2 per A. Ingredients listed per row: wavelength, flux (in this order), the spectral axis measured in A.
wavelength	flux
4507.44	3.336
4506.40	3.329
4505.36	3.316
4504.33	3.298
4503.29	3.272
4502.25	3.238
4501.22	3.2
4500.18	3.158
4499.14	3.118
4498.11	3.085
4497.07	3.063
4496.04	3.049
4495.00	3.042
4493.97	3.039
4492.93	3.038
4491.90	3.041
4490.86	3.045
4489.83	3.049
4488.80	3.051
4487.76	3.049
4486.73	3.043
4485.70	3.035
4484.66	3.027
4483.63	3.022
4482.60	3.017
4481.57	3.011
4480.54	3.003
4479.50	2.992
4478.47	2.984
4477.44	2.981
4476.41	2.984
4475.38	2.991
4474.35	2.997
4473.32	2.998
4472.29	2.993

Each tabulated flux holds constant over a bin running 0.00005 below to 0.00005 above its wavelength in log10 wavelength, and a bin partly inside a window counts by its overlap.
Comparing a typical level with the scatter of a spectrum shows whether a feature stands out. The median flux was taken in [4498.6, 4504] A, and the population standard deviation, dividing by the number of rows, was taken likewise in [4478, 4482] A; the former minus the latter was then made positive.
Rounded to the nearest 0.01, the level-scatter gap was 3.19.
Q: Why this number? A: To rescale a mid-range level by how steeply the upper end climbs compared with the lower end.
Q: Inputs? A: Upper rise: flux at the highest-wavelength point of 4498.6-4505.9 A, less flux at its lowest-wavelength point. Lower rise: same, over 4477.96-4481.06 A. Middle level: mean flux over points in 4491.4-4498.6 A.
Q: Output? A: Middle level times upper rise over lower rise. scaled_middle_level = 32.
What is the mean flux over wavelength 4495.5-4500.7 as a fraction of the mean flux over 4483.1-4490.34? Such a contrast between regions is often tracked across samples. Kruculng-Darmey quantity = 1.02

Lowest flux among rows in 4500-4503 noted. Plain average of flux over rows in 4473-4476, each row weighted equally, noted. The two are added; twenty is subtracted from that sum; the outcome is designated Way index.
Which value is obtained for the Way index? -13.8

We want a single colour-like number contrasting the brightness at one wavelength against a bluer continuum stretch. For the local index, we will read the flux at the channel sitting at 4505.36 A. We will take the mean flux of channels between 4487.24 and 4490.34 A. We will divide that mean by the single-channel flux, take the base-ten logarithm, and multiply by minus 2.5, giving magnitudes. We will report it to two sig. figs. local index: 0.091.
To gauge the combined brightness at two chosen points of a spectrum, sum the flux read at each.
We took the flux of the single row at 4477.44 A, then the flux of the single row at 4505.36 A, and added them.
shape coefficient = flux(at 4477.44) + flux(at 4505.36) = 6.30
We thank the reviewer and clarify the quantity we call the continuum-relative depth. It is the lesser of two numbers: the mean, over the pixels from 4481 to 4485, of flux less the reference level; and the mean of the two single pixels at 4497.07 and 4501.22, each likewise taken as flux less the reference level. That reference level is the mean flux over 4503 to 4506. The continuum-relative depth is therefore -0.28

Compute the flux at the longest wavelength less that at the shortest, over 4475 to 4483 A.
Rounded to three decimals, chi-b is 0.026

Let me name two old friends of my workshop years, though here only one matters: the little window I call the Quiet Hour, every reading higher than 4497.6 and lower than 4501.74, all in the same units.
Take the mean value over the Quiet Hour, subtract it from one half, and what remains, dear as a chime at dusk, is -2.64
